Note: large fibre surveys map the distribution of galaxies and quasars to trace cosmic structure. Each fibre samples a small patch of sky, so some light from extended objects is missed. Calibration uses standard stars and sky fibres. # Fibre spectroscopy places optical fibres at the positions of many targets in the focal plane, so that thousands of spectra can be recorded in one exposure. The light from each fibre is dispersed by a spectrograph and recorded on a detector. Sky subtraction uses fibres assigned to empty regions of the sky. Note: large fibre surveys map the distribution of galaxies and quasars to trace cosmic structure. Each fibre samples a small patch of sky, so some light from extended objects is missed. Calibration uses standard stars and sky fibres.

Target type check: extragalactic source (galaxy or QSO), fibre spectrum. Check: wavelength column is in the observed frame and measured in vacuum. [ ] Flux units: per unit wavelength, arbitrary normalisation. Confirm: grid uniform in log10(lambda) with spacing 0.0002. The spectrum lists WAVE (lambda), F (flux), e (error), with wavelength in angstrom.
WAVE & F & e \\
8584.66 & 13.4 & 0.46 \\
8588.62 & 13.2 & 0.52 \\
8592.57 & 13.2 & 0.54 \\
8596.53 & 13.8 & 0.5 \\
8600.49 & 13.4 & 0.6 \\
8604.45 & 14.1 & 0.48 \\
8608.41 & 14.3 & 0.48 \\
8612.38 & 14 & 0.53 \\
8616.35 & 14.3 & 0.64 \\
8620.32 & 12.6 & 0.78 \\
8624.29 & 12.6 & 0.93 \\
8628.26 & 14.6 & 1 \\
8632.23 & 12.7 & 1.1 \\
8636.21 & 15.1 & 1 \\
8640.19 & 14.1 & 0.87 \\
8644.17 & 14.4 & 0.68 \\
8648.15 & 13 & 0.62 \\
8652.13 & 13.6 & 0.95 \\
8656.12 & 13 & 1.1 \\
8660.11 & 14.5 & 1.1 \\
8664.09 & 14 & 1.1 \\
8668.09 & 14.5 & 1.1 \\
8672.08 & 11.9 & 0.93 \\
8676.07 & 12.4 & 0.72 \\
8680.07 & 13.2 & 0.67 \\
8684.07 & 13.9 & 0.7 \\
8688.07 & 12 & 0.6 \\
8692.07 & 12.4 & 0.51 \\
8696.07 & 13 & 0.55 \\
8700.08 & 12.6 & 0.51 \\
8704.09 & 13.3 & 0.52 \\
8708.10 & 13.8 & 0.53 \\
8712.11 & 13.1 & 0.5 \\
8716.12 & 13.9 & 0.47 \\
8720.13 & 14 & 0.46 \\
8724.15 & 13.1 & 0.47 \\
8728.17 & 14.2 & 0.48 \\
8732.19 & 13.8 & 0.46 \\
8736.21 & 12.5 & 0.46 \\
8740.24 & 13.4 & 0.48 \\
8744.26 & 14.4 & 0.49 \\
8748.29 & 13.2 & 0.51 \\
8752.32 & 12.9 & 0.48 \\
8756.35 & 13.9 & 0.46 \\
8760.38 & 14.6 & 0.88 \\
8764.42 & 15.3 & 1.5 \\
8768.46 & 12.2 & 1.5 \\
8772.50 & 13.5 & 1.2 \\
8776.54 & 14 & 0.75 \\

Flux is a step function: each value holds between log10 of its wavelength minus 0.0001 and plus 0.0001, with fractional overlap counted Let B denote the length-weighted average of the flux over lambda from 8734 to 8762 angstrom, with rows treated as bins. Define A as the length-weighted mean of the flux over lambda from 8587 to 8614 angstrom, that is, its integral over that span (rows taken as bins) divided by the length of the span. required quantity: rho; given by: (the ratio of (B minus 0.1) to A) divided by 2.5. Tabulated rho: 0.392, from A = 13.7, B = 13.5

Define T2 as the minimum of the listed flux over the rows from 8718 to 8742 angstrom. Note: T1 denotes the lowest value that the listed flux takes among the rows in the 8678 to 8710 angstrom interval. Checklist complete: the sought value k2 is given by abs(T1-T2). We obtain 0.5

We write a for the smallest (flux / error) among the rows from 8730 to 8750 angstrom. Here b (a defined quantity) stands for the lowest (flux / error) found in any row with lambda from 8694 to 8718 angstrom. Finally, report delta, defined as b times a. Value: 612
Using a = 25.9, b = 24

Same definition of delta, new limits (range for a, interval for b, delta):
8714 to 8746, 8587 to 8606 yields 607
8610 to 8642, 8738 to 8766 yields 118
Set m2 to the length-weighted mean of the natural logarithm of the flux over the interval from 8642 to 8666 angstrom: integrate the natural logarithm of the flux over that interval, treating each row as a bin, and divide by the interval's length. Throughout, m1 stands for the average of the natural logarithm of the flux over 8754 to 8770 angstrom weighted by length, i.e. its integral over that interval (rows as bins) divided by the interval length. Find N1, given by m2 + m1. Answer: 5.26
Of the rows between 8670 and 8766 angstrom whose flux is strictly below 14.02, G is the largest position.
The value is 8756.35 angstrom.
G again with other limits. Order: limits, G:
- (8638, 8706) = 8704.09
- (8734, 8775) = 8772.50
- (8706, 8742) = 8740.24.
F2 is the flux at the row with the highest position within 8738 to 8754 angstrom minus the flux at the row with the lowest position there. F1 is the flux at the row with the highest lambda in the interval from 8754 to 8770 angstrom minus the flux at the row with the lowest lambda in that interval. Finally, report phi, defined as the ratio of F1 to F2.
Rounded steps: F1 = -1.70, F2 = -0.5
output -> 3.40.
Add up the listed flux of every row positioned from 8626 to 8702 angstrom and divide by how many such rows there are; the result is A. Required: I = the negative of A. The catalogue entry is -13.4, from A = 13.4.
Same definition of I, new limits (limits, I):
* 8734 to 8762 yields -13.6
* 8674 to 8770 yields -13.4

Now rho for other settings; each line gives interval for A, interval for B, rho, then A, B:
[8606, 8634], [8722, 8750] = 0.395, 13.6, 13.5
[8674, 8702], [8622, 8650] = 0.428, 12.8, 13.8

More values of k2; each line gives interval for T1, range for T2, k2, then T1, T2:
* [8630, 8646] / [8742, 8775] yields 0.5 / 12.7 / 12.2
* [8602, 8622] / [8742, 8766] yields 0.3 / 12.6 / 12.9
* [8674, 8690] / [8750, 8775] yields 0.2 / 12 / 12.2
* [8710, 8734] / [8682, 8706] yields 1.1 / 13.1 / 12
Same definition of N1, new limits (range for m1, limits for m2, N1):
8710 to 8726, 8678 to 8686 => 5.21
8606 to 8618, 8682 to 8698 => 5.20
